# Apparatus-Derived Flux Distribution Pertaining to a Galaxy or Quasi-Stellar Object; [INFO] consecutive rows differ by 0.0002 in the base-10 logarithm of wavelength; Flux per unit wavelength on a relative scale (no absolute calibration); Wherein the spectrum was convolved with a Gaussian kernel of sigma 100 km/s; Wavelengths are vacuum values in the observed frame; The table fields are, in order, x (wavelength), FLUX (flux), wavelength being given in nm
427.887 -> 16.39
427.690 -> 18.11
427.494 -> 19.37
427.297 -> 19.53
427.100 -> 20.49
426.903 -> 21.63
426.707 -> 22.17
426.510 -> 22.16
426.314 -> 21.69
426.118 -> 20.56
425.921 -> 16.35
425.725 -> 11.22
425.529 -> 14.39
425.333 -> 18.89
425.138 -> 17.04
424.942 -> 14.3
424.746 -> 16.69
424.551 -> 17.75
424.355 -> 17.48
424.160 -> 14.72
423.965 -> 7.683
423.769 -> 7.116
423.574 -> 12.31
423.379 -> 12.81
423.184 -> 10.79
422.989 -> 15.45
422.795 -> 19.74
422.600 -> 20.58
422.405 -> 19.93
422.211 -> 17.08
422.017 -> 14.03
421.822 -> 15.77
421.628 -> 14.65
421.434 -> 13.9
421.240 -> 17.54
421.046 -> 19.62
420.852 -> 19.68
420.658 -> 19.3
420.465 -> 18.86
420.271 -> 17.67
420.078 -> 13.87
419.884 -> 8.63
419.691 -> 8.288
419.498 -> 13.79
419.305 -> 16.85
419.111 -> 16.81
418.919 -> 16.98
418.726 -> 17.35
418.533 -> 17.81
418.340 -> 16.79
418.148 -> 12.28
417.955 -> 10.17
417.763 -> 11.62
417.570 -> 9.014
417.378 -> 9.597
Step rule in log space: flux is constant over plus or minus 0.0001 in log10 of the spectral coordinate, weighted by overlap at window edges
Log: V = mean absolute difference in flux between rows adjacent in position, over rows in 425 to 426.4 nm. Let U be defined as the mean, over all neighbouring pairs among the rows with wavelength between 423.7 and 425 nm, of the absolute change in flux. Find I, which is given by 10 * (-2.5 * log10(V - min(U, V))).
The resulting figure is 0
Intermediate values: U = 2.3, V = 3.3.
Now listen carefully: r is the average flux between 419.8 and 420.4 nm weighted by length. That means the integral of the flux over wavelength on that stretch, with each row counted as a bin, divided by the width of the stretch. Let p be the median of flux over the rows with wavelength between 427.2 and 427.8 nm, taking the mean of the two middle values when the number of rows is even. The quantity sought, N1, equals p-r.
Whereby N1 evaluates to 6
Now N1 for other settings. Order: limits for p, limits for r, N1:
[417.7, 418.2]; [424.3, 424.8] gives -6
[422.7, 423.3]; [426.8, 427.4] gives -5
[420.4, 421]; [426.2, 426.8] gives -3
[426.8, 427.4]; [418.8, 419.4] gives 4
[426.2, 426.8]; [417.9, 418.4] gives 9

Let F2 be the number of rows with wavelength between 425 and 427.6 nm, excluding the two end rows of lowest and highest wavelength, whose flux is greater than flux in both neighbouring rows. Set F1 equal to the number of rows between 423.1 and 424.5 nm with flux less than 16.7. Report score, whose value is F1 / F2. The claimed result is 3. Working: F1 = 6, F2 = 2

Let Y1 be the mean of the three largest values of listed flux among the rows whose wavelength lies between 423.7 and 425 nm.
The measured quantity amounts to 17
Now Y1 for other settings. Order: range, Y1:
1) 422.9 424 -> 14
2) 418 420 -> 17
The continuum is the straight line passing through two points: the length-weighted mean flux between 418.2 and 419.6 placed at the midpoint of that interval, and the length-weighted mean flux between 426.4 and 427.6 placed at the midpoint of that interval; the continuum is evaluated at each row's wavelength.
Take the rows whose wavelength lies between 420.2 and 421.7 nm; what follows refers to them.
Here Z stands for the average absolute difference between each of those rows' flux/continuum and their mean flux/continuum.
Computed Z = 0.108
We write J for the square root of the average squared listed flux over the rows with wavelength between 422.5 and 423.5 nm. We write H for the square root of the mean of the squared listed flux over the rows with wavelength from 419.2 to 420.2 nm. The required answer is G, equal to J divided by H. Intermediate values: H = 13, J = 16.3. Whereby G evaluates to 1.28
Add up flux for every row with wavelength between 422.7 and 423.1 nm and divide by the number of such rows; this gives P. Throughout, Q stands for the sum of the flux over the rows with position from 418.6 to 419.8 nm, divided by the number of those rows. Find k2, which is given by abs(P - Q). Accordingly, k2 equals 2.6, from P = 18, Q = 15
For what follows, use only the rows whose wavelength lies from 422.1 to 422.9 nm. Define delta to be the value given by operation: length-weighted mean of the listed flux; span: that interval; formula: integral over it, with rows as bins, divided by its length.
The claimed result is 19.2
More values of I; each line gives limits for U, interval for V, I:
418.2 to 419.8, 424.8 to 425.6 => -4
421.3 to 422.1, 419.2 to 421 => -3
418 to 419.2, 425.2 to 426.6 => -6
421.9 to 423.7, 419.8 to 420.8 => 13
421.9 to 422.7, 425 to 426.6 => 3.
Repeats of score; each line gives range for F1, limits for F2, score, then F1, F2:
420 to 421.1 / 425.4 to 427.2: 1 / 1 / 1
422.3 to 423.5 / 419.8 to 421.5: 3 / 3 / 1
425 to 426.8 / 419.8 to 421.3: 3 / 3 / 1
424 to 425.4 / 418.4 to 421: 3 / 3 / 1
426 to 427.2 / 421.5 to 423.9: 0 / 0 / 3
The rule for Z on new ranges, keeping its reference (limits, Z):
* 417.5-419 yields 0.190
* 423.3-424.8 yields 0.165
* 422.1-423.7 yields 0.184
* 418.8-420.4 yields 0.181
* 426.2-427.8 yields 0.071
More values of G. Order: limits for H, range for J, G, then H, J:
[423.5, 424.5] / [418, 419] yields 1.31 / 13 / 16.4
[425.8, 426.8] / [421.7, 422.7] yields 0.85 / 21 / 17.7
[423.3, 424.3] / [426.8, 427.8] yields 1.75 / 11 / 19.9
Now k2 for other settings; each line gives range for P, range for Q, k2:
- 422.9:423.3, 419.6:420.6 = 0.3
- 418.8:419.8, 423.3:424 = 4.6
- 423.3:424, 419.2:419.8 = 3.0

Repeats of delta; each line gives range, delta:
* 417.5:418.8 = 13.6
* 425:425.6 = 16.7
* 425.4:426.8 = 18.4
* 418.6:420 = 14.2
